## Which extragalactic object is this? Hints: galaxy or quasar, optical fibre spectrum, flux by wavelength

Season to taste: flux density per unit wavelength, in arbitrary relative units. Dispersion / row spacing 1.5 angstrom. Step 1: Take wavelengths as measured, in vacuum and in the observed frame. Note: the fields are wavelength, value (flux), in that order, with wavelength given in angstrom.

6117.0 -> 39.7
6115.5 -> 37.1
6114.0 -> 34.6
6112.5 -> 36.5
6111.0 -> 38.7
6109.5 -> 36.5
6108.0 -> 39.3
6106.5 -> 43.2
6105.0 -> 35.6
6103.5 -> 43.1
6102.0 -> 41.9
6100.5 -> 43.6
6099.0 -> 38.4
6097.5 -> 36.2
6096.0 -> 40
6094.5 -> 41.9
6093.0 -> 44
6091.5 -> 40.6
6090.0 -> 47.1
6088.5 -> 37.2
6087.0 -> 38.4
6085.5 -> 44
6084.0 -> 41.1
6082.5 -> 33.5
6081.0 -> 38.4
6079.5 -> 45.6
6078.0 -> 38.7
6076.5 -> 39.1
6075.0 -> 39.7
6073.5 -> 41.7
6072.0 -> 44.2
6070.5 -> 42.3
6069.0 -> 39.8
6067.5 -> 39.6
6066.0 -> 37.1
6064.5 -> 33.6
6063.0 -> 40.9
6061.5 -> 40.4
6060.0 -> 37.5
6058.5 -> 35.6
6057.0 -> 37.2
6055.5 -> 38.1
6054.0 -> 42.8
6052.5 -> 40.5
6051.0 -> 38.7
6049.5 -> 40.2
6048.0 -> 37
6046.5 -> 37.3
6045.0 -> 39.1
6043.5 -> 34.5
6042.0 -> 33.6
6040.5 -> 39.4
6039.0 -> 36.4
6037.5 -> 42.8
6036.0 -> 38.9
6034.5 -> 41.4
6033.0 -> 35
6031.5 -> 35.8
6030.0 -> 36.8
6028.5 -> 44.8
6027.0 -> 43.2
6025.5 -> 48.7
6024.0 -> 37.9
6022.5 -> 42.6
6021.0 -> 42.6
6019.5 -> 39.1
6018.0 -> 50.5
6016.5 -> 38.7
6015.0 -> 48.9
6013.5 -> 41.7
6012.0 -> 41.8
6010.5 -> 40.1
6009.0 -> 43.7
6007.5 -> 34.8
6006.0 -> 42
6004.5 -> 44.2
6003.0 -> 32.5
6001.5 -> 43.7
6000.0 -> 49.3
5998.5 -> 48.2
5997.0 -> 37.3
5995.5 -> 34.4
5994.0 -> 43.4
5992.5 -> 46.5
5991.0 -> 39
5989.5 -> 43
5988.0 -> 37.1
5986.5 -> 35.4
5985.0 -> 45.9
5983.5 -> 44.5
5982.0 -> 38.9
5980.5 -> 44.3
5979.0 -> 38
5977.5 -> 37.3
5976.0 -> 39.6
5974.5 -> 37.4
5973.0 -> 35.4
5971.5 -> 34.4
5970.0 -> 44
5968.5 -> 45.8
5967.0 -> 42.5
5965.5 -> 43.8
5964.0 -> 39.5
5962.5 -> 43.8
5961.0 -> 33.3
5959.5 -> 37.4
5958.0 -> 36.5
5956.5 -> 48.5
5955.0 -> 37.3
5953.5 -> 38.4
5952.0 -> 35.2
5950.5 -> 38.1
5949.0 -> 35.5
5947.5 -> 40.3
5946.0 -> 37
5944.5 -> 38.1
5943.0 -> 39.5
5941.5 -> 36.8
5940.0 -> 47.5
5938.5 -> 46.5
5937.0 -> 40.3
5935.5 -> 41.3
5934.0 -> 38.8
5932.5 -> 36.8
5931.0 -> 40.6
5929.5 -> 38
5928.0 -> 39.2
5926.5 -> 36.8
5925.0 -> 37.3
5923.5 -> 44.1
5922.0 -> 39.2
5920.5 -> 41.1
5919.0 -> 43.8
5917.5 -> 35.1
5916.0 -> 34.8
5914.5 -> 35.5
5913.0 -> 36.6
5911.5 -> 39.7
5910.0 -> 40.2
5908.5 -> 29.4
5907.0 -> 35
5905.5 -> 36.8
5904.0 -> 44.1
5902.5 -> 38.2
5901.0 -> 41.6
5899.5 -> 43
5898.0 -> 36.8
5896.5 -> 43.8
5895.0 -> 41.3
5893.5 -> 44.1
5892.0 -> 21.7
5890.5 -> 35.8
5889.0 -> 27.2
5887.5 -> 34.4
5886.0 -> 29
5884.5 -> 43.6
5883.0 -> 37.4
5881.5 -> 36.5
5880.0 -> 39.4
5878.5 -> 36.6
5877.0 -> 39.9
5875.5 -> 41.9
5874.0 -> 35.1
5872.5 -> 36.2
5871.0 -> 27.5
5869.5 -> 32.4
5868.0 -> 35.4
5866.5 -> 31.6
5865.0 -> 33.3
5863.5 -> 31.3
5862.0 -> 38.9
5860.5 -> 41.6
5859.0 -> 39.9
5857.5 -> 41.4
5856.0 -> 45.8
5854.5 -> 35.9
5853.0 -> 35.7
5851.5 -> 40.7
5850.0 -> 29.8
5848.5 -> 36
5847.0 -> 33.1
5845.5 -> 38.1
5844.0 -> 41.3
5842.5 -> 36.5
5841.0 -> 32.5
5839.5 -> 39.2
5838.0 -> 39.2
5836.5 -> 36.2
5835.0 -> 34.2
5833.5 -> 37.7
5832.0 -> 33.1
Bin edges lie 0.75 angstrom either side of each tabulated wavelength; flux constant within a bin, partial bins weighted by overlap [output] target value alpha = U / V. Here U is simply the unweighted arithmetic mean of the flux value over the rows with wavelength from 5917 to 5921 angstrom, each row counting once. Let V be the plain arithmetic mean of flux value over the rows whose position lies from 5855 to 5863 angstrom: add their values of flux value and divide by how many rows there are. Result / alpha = 0.96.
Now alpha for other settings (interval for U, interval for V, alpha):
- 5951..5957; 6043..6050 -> 1.06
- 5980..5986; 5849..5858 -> 1.14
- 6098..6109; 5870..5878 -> 1.13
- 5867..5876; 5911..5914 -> 0.91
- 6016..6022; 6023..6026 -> 0.99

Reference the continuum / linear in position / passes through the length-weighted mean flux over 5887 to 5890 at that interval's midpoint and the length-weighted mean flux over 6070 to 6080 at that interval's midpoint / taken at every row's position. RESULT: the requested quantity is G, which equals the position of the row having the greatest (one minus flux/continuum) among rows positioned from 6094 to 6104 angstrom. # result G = 6097.5 angstrom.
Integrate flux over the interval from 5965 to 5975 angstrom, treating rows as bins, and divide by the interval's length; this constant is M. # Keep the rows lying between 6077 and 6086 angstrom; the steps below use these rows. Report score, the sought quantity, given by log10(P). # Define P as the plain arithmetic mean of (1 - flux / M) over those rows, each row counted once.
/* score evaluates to -2.2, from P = 0.01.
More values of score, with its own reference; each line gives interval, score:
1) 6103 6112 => -1.6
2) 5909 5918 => -1.1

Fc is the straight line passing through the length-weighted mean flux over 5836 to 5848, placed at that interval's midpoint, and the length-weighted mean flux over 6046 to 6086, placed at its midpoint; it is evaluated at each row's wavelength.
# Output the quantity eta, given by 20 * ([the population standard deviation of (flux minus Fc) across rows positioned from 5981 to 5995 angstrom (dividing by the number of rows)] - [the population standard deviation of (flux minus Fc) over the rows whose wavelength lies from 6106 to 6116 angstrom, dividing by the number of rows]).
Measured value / 24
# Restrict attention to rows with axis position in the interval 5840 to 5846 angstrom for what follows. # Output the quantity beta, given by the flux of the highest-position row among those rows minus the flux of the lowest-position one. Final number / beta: 6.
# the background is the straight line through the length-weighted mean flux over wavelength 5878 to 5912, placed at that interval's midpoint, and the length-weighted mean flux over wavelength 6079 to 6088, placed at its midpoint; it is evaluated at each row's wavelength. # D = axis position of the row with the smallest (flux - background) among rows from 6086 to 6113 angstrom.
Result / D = 6105.0 angstrom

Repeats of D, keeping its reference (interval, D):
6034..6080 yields 6064.5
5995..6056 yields 6003.0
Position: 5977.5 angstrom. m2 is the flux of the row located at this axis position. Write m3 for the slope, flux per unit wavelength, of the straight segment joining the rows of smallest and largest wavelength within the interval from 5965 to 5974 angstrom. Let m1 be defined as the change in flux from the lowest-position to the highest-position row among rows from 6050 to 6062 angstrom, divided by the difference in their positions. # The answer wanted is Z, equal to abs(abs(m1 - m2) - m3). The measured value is 38.3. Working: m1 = 0.2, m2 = 37.3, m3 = -1.1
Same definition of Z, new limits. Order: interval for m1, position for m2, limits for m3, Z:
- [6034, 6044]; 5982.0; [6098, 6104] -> 38.6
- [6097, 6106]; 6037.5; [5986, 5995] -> 41.8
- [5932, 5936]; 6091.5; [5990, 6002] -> 38.7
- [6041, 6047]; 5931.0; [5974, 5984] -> 39.0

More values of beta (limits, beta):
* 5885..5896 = 12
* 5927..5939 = 7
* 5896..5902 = -2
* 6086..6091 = 9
